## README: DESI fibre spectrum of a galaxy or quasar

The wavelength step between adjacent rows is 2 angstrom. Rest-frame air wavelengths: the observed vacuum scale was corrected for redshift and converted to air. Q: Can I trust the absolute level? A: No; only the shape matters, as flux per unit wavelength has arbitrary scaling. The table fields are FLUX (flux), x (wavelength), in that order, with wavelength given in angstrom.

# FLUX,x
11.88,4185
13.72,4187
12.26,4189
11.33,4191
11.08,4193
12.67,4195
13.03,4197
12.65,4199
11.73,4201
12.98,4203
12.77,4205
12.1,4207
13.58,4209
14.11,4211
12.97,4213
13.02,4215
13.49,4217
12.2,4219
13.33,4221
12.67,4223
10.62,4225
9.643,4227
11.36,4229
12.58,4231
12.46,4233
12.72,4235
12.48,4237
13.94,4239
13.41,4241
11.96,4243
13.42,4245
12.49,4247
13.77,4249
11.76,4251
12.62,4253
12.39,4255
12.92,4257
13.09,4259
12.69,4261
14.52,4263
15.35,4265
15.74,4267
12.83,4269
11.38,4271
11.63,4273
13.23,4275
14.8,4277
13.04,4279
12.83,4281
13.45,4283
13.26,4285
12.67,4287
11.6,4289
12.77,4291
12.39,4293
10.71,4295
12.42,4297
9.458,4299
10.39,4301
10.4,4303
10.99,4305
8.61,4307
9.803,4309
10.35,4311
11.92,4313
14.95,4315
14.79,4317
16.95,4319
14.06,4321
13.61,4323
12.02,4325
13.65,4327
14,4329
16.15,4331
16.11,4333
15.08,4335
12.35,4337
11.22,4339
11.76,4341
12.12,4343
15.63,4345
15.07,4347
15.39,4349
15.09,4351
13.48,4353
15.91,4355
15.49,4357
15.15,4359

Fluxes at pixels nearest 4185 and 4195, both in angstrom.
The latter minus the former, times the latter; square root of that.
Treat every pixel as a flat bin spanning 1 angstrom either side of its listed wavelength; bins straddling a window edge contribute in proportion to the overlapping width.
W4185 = 3.2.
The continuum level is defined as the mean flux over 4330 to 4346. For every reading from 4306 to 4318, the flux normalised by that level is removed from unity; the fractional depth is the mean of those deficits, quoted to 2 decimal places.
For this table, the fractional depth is 0.15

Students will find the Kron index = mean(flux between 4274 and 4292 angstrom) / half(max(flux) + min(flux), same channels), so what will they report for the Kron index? 0.99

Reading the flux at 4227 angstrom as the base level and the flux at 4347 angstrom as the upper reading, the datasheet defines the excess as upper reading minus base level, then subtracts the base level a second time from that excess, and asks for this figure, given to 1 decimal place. -4.2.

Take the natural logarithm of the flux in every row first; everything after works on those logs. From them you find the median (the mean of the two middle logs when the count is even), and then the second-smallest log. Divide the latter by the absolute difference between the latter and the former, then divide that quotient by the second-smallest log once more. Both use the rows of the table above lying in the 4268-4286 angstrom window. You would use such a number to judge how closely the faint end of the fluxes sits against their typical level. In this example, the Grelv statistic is 8.7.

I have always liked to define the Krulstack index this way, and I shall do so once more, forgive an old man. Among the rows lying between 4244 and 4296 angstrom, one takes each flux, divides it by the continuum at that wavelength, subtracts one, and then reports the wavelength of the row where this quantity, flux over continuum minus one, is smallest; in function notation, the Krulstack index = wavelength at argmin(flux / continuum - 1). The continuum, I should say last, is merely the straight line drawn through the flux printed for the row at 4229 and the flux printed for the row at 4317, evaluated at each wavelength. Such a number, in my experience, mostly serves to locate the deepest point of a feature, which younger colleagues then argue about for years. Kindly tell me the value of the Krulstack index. 4295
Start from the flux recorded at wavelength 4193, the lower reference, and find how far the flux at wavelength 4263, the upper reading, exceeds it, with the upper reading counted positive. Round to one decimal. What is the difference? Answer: 3.4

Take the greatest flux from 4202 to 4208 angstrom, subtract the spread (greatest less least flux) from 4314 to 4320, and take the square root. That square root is 3.29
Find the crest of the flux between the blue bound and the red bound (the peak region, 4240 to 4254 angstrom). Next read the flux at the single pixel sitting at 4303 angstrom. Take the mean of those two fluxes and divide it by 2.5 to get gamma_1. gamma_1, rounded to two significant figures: 4.8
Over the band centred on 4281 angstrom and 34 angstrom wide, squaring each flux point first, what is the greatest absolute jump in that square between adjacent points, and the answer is 83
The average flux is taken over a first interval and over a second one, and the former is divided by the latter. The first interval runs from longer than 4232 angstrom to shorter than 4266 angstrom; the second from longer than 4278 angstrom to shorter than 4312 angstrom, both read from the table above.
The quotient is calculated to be 1.14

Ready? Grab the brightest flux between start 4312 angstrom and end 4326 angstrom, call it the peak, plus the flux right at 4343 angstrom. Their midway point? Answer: 14.5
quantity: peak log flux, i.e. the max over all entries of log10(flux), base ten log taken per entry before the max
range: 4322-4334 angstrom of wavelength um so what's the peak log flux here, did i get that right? 1.21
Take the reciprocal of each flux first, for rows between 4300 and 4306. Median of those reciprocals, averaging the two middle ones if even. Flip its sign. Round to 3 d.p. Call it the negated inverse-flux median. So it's -0.096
